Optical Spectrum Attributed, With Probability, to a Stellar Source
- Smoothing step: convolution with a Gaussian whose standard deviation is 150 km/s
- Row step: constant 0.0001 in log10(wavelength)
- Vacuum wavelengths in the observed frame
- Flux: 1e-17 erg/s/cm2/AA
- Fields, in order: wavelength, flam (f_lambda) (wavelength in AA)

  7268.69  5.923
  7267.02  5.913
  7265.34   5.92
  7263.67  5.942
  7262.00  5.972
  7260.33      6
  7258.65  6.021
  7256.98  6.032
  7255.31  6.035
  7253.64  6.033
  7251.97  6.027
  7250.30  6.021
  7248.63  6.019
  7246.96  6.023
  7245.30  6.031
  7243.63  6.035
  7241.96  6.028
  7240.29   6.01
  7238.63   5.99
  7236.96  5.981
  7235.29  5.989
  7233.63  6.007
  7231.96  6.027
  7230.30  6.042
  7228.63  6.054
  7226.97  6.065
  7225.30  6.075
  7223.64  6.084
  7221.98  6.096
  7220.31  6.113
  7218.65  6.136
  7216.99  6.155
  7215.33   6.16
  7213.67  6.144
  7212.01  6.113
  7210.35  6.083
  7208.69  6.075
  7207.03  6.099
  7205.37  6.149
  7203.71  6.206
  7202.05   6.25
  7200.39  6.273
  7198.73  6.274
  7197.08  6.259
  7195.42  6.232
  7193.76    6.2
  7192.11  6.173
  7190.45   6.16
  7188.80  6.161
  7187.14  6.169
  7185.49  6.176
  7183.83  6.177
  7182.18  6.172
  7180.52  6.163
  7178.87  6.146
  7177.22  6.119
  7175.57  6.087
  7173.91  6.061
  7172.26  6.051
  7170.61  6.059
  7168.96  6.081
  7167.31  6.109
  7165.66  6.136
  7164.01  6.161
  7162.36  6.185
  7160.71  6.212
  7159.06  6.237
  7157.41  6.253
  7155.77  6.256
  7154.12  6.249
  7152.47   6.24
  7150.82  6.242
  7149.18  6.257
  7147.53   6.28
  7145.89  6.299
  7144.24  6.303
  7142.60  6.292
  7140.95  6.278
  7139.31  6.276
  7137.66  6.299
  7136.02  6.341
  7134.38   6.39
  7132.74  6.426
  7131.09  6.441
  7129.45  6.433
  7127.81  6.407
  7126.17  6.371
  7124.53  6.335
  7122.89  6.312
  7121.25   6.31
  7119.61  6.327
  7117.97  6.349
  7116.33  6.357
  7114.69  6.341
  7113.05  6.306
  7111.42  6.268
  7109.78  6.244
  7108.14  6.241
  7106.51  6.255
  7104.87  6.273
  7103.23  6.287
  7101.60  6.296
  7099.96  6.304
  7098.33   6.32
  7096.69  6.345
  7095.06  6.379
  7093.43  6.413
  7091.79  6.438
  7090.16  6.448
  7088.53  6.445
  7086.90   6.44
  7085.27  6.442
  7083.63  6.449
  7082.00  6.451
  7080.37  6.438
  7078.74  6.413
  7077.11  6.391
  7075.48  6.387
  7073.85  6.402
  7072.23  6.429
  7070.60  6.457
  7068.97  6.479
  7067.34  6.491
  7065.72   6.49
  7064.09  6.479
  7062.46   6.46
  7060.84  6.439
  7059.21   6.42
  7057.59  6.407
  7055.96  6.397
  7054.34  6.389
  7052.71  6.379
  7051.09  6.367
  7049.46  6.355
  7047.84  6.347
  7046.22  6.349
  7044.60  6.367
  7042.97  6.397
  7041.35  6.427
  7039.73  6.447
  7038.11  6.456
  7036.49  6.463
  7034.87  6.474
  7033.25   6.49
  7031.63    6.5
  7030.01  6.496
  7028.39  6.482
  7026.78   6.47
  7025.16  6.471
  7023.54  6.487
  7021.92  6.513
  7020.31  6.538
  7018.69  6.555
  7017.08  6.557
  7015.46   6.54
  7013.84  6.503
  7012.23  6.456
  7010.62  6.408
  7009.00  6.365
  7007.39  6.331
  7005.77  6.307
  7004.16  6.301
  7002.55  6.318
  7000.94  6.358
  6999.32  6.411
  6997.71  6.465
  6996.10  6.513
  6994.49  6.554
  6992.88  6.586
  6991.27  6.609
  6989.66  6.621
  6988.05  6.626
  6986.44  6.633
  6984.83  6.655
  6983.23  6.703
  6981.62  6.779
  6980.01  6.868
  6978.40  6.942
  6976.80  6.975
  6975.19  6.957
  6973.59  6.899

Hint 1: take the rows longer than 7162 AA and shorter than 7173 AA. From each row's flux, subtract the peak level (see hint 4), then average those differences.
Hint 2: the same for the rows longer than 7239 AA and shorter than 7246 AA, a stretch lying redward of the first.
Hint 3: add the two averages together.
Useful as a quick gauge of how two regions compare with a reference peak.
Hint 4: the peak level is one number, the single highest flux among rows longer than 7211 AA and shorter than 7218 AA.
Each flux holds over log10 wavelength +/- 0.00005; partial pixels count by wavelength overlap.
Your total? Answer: -0.2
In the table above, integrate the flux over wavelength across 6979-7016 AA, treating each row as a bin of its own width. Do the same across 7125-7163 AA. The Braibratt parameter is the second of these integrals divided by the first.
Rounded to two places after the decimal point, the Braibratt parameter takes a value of 0.99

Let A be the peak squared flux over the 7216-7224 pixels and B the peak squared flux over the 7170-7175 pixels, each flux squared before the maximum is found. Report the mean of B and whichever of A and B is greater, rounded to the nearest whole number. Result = 37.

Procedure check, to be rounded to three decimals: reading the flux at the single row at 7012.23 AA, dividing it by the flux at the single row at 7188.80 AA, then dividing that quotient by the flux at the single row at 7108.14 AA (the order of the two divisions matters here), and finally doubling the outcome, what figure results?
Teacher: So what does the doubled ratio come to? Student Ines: 0.336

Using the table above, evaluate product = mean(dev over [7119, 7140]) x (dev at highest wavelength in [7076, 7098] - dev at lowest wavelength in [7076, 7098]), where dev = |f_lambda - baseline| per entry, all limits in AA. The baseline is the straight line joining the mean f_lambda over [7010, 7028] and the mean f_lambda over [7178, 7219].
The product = 0.0006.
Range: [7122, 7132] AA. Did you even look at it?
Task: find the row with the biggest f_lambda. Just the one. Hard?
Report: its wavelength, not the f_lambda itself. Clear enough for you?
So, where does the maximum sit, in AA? 7131.09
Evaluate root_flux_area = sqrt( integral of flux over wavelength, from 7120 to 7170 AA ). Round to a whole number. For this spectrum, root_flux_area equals 18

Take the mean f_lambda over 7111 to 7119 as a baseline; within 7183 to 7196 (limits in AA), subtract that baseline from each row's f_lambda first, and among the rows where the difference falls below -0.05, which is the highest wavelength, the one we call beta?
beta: 7195.42 AA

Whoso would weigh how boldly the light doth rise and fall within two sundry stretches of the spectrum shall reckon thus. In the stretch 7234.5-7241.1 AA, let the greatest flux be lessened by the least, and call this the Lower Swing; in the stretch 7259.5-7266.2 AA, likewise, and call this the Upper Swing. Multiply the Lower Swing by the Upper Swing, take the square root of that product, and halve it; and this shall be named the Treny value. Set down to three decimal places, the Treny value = 0.024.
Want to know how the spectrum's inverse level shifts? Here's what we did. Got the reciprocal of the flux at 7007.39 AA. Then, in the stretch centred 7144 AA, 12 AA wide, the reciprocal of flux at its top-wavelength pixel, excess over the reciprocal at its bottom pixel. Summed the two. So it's 0.158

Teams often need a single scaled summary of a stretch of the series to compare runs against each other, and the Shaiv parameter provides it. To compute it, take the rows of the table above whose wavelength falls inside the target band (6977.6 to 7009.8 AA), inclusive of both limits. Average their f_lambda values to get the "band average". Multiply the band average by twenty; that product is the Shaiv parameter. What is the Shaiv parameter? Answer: 131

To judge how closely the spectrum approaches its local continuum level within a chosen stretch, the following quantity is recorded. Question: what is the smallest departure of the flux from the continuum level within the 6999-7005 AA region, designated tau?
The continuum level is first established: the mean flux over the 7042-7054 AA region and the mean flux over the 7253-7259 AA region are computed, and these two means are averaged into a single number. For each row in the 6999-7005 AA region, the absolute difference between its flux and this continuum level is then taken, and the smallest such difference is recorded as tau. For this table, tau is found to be 0.10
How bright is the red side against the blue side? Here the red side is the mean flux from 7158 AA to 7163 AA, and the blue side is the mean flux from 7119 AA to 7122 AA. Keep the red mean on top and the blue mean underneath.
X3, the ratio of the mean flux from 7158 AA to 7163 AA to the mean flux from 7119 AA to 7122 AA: 0.983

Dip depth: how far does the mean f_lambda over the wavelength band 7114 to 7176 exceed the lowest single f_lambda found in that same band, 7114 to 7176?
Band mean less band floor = 0.21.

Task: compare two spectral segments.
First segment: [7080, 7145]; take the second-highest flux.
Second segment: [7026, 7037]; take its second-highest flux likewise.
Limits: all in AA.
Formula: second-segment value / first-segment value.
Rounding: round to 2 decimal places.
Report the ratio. 1.01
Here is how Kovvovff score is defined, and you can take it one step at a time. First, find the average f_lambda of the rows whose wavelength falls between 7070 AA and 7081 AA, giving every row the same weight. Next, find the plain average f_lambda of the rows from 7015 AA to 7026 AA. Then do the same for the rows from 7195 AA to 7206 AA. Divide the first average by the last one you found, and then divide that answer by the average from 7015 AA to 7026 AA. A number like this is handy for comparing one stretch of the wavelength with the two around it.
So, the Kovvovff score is 0.158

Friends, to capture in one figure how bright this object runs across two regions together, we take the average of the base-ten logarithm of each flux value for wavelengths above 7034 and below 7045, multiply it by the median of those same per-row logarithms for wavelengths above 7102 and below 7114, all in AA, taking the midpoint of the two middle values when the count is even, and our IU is 0.644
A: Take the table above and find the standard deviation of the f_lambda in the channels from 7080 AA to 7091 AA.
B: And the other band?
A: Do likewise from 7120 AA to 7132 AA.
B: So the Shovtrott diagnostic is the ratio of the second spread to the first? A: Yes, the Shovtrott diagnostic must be 11.4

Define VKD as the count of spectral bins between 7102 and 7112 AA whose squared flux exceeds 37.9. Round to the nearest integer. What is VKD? 6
